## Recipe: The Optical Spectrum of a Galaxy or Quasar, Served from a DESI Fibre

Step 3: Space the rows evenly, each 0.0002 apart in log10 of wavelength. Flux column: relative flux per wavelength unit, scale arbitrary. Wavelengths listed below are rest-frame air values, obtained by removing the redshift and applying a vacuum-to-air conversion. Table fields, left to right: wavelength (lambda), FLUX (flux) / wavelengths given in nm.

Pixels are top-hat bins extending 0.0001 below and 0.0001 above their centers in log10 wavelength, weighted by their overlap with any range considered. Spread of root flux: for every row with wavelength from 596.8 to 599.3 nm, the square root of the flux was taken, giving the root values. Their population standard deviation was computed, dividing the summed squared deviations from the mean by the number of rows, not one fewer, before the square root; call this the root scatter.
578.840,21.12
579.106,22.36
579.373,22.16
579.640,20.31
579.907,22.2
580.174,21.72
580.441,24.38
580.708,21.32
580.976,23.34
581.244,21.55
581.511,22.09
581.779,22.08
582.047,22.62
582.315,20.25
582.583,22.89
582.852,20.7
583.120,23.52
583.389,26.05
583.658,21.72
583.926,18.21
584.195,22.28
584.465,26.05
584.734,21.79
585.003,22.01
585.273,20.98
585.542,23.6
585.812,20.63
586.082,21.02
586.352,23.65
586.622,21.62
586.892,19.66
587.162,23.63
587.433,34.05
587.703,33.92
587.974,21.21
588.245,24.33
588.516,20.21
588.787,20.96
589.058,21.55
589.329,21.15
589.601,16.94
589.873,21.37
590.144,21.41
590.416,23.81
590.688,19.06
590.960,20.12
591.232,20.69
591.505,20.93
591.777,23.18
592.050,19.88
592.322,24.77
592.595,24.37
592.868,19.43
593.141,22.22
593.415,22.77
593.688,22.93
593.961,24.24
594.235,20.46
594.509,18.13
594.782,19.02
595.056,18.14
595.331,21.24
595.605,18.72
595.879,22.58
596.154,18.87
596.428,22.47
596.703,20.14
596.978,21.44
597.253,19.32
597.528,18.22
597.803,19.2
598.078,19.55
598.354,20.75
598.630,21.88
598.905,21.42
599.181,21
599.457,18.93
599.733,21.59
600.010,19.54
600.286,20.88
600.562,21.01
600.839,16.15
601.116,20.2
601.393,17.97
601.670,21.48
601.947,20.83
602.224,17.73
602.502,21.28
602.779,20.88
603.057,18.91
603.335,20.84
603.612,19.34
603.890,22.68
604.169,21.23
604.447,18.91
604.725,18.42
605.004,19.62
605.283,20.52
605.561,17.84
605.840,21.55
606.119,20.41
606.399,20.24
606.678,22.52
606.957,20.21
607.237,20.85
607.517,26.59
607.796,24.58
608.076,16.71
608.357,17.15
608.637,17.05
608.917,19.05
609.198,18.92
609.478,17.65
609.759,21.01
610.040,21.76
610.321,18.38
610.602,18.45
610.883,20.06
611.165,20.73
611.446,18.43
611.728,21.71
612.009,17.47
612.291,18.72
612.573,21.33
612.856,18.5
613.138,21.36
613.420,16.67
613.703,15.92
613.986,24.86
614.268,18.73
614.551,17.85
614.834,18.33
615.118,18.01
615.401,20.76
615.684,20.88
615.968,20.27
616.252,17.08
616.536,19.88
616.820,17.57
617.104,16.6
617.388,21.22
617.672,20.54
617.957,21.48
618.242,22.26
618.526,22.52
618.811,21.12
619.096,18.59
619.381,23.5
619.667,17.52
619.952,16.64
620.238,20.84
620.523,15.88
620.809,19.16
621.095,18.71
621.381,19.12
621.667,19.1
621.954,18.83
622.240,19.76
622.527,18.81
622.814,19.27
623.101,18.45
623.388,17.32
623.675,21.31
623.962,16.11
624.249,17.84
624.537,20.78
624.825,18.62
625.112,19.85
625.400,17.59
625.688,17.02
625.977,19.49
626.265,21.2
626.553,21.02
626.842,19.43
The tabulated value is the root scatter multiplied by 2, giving 0.27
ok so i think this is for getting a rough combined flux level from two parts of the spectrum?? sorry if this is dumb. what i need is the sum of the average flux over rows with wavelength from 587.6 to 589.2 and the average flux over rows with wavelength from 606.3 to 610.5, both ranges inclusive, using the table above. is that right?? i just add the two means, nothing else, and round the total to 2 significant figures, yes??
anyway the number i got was 44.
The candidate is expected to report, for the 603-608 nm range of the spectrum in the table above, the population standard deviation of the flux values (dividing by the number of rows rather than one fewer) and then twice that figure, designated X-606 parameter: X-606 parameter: 4.2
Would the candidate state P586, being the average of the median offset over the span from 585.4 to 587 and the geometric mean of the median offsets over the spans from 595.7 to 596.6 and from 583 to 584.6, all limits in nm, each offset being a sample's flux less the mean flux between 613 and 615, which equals 2.9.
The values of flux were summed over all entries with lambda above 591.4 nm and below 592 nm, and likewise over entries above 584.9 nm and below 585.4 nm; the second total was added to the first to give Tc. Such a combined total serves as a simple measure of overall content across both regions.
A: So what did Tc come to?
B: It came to 87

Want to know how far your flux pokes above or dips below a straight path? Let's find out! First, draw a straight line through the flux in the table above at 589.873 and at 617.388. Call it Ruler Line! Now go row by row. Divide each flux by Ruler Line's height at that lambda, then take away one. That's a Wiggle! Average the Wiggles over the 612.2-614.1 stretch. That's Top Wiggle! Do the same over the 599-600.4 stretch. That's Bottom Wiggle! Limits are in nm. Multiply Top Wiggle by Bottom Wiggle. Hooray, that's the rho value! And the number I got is 0.0033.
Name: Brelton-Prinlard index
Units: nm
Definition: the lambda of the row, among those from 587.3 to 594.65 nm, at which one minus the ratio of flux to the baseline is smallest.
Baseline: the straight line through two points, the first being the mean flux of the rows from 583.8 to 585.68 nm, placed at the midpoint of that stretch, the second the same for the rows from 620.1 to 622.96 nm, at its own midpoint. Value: 587.433 nm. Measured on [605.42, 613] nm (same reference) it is 607.517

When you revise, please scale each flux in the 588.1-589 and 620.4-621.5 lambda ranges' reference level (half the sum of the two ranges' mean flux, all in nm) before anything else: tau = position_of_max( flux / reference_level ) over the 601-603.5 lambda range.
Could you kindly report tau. 601.670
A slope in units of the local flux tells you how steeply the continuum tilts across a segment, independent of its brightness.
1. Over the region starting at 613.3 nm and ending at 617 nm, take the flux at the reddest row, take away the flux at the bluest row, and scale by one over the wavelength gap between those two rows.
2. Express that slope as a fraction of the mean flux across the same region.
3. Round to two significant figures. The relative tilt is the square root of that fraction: 0.12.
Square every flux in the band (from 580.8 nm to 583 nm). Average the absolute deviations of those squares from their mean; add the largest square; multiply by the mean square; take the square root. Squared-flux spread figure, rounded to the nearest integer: 529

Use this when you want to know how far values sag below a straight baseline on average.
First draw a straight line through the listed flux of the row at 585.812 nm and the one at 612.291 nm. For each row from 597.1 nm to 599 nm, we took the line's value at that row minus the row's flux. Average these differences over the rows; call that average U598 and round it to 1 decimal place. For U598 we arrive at -0.3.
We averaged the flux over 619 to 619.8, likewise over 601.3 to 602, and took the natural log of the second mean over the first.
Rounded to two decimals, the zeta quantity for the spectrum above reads 0.01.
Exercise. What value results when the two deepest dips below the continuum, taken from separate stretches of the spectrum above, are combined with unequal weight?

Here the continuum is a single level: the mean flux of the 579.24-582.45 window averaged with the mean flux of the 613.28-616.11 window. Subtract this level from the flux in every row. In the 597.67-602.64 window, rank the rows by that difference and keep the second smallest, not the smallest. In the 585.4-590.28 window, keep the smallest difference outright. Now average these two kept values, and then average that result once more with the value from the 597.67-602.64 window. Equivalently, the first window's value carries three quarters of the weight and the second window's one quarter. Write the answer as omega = -3.08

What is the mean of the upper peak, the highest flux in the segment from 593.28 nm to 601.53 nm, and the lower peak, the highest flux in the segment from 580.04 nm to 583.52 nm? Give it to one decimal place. 25.1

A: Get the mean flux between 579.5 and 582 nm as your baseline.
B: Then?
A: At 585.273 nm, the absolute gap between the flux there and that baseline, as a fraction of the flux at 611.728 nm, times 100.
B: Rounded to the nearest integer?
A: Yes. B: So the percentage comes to 5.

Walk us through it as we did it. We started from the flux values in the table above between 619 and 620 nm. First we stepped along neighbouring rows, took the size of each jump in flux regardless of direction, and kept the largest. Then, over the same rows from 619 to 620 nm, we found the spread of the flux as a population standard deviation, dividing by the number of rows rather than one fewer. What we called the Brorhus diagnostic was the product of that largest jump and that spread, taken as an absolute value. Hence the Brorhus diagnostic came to 16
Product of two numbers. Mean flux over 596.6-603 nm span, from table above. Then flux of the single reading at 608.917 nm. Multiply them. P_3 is 382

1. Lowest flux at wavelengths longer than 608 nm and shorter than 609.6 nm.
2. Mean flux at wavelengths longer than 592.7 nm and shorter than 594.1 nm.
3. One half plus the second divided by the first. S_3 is 1.84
